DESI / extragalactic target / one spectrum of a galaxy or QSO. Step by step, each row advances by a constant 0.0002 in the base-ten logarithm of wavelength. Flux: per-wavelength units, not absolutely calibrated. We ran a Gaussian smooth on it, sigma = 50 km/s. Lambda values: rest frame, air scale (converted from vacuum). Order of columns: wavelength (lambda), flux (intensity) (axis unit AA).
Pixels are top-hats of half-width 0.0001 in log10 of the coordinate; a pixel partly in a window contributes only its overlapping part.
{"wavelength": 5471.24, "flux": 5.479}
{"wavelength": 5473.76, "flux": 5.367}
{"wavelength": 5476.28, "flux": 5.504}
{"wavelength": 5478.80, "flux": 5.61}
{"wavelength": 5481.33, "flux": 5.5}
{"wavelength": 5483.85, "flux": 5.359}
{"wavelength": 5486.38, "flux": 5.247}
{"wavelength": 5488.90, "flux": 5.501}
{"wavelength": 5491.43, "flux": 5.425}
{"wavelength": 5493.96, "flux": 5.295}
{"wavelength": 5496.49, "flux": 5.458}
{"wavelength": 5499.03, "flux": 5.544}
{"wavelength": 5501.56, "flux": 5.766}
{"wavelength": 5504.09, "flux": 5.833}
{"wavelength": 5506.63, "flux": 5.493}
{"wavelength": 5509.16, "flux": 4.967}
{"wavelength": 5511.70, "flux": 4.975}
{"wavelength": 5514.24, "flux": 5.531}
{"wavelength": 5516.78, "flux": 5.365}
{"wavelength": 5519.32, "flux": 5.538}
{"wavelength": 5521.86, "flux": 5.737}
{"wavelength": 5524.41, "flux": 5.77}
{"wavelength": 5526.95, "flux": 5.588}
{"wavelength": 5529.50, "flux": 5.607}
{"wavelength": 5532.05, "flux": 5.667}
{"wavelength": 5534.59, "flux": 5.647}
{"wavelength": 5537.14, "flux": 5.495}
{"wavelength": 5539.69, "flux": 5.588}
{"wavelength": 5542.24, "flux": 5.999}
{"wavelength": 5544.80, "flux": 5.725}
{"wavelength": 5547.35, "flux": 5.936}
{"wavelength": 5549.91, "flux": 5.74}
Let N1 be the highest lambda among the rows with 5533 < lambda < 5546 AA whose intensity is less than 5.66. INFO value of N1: 5539.69 AA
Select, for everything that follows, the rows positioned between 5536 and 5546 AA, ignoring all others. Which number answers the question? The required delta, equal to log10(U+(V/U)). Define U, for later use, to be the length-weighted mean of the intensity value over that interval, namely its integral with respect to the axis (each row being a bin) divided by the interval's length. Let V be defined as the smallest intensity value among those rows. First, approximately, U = 5.70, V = 5.495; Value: 0.824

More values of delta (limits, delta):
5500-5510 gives 0.809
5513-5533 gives 0.817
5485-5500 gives 0.805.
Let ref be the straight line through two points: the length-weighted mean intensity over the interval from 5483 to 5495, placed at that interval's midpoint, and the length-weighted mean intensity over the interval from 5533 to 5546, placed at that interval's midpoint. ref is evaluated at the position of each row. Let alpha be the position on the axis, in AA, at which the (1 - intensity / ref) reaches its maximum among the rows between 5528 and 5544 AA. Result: 5537.14 AA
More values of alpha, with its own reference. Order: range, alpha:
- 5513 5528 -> 5516.78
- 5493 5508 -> 5493.96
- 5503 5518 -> 5511.70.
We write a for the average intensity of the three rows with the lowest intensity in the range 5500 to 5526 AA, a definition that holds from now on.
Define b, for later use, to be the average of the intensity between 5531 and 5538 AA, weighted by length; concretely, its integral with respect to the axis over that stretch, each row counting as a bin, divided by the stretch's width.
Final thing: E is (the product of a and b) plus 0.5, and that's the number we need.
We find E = 29.1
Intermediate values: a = 5.10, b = 5.61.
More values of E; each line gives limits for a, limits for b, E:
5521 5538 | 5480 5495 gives 30.5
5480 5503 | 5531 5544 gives 30.6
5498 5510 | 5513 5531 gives 30.3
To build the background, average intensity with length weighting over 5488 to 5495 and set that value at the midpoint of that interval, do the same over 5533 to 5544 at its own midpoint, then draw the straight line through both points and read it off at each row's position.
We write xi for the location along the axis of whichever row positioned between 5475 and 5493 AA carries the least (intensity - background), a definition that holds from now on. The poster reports 5486.38 AA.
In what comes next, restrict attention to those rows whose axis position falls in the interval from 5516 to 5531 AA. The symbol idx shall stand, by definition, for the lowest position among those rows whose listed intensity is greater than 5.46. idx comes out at 5519.32 AA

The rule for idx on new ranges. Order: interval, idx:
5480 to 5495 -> 5481.33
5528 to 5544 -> 5529.50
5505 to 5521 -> 5506.63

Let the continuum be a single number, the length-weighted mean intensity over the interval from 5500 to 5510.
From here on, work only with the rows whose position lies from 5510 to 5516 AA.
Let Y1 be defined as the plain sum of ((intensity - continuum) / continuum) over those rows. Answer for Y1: -0.10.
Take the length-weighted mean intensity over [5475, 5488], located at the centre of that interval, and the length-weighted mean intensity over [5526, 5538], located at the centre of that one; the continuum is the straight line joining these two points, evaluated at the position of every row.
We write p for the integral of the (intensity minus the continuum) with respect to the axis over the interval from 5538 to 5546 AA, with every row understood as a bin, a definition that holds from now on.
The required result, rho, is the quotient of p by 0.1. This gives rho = 10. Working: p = 1.0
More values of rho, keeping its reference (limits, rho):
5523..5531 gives 5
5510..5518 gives -22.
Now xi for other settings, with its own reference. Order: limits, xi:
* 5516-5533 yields 5516.78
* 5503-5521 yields 5511.70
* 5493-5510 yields 5509.16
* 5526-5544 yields 5537.14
